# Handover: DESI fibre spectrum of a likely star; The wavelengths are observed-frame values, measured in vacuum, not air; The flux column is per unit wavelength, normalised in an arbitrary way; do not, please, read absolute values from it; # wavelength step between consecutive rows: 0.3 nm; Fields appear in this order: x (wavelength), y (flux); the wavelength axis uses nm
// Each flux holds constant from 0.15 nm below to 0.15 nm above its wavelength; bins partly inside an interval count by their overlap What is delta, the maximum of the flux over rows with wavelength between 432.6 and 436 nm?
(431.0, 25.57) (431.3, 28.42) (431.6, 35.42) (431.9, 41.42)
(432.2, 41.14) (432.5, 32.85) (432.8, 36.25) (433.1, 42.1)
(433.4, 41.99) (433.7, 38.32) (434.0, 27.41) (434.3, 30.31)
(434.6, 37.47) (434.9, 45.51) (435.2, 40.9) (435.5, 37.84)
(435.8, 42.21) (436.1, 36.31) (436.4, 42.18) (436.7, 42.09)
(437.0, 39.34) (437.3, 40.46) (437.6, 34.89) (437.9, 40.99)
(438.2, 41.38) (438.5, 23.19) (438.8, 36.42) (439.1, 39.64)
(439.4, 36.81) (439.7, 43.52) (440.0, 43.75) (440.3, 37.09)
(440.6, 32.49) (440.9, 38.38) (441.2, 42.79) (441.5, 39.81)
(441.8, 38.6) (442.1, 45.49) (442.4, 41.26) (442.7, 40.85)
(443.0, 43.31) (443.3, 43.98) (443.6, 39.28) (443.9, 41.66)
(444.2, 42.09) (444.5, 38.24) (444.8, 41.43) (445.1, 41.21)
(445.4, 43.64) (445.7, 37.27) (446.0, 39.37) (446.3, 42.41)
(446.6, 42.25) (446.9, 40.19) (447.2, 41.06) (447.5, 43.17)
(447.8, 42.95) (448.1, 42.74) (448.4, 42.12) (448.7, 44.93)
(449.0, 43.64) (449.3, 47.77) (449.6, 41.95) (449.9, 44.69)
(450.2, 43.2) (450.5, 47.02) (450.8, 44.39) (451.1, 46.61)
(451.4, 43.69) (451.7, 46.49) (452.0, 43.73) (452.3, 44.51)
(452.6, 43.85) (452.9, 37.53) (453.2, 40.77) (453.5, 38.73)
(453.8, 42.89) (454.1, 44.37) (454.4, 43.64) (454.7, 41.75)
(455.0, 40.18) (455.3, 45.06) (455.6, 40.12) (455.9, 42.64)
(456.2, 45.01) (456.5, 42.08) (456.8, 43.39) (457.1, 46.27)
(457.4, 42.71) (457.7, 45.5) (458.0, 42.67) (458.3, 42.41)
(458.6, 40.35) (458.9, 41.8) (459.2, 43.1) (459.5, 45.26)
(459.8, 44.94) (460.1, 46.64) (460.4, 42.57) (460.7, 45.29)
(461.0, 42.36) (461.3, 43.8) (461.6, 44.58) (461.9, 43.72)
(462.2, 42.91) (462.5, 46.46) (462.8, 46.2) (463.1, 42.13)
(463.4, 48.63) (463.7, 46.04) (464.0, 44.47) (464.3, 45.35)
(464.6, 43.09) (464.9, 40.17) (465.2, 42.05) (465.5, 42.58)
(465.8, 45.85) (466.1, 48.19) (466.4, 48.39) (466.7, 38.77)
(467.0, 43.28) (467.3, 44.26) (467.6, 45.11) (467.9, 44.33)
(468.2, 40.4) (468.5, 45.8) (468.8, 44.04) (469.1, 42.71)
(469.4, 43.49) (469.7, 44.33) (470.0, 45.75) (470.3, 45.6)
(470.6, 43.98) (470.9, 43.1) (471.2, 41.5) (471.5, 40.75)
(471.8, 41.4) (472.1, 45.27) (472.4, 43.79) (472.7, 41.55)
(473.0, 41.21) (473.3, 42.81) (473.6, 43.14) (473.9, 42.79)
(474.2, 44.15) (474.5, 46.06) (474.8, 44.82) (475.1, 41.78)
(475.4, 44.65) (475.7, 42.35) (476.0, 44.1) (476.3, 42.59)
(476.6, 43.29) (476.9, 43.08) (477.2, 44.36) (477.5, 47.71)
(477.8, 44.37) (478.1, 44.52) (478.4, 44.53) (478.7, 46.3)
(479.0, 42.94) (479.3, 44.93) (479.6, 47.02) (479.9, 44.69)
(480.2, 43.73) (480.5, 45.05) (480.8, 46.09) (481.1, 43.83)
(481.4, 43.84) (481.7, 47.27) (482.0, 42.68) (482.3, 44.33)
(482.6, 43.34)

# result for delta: 45.51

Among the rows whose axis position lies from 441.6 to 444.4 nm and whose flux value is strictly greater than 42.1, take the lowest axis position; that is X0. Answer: 442.1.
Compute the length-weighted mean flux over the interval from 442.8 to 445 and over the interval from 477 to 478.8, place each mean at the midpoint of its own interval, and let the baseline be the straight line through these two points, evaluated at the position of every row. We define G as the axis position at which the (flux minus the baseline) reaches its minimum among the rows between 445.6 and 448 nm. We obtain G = 445.7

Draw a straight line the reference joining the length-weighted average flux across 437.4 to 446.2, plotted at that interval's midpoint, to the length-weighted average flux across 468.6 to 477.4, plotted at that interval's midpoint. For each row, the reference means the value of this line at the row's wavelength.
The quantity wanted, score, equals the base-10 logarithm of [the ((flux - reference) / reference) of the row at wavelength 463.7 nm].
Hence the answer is -1.05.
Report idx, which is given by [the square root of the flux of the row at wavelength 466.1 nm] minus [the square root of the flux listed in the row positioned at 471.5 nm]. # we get 0.56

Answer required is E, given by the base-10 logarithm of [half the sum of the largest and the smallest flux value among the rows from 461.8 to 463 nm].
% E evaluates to 1.65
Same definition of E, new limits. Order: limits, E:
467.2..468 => 1.65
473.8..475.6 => 1.64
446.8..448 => 1.62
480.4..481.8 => 1.66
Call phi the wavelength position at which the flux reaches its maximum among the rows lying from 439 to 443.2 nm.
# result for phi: 442.1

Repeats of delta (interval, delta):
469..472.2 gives 45.75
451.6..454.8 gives 46.49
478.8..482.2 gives 47.27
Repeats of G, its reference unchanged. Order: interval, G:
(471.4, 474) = 471.5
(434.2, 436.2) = 434.3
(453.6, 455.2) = 455.0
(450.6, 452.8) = 452.0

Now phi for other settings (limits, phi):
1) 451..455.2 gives 451.1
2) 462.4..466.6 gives 463.4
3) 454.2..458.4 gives 457.1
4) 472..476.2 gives 474.5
